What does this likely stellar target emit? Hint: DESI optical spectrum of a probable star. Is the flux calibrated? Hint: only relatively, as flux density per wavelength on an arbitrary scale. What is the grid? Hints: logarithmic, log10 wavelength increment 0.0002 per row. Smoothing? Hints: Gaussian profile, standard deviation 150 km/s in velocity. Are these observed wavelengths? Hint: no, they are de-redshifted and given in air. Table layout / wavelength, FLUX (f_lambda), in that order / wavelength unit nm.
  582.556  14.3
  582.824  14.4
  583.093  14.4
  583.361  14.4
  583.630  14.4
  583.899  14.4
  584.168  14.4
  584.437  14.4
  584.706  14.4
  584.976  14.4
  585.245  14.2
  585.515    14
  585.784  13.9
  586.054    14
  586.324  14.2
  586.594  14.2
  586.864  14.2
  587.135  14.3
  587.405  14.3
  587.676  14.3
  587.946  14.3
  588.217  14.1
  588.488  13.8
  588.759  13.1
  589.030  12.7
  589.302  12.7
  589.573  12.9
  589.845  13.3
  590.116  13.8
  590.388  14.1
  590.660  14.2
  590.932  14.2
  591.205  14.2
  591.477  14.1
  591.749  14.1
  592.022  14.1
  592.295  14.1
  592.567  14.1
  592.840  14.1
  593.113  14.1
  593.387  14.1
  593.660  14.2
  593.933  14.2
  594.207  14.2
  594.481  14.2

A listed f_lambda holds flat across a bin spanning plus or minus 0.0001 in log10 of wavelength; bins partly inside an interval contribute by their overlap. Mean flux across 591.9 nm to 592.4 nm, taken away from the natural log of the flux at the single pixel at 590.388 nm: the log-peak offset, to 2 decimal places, -11.45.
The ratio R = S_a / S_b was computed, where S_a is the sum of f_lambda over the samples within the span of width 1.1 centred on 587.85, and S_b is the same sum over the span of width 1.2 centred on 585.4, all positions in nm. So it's 1.01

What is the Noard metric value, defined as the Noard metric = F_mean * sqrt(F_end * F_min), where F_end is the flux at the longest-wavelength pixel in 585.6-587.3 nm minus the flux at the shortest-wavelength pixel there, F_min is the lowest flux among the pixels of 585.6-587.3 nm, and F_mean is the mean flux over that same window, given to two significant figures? 33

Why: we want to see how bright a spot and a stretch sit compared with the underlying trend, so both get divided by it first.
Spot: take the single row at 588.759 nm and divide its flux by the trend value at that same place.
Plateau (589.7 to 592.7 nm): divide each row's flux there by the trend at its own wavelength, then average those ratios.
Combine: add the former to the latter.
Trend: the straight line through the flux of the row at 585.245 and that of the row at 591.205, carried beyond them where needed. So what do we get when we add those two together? 1.91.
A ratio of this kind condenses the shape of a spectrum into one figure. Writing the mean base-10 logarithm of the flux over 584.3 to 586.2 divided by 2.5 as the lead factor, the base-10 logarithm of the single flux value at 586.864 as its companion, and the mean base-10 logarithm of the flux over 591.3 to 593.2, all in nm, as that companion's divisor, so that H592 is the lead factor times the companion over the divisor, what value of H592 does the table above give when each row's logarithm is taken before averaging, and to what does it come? 0.462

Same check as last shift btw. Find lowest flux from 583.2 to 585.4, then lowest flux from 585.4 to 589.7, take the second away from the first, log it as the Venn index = 1.5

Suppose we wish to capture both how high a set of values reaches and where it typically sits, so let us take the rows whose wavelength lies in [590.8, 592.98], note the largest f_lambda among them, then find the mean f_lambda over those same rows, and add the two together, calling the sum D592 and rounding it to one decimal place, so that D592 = 28.3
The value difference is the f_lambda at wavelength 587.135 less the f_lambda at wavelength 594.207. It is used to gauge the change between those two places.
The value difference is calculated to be 0.10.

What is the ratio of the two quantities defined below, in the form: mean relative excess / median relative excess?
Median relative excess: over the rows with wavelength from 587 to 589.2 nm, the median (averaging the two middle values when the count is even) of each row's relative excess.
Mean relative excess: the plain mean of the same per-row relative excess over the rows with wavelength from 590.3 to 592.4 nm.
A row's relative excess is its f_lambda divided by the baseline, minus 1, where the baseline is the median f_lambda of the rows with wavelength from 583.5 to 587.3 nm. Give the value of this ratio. 2.2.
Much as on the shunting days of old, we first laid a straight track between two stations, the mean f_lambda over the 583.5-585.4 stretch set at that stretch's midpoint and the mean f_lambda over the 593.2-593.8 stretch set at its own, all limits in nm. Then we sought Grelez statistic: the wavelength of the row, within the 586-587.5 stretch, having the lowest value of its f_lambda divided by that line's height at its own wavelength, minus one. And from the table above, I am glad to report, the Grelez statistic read 586.054 nm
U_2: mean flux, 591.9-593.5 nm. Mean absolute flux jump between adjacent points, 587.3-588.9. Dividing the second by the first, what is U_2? 0.017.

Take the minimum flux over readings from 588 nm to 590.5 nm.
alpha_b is 12.7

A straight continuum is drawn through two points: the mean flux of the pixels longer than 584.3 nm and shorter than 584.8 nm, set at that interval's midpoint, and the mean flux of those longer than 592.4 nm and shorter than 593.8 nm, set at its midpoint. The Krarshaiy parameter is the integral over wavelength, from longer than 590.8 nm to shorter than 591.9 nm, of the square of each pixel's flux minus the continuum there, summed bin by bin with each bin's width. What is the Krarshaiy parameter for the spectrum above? 0.00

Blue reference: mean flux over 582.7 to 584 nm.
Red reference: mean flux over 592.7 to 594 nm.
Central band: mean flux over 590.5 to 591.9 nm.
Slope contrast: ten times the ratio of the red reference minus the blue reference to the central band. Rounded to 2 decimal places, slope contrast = -0.18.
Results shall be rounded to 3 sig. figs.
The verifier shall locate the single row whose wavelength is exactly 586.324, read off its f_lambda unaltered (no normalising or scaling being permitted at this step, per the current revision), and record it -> 14.2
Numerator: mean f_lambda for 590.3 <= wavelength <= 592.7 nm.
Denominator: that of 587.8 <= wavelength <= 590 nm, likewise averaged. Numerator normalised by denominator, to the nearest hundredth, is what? 1.06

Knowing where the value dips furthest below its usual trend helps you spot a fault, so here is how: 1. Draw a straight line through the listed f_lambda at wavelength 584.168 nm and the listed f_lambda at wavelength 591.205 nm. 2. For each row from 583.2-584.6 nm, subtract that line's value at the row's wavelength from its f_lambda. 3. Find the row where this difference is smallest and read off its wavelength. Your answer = 583.361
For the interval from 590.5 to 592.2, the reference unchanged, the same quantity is 591.477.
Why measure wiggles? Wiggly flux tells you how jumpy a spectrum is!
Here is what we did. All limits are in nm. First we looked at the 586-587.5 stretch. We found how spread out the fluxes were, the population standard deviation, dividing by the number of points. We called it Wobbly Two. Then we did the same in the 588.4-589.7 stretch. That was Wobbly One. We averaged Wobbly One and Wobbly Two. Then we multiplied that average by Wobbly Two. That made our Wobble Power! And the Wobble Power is 0.03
